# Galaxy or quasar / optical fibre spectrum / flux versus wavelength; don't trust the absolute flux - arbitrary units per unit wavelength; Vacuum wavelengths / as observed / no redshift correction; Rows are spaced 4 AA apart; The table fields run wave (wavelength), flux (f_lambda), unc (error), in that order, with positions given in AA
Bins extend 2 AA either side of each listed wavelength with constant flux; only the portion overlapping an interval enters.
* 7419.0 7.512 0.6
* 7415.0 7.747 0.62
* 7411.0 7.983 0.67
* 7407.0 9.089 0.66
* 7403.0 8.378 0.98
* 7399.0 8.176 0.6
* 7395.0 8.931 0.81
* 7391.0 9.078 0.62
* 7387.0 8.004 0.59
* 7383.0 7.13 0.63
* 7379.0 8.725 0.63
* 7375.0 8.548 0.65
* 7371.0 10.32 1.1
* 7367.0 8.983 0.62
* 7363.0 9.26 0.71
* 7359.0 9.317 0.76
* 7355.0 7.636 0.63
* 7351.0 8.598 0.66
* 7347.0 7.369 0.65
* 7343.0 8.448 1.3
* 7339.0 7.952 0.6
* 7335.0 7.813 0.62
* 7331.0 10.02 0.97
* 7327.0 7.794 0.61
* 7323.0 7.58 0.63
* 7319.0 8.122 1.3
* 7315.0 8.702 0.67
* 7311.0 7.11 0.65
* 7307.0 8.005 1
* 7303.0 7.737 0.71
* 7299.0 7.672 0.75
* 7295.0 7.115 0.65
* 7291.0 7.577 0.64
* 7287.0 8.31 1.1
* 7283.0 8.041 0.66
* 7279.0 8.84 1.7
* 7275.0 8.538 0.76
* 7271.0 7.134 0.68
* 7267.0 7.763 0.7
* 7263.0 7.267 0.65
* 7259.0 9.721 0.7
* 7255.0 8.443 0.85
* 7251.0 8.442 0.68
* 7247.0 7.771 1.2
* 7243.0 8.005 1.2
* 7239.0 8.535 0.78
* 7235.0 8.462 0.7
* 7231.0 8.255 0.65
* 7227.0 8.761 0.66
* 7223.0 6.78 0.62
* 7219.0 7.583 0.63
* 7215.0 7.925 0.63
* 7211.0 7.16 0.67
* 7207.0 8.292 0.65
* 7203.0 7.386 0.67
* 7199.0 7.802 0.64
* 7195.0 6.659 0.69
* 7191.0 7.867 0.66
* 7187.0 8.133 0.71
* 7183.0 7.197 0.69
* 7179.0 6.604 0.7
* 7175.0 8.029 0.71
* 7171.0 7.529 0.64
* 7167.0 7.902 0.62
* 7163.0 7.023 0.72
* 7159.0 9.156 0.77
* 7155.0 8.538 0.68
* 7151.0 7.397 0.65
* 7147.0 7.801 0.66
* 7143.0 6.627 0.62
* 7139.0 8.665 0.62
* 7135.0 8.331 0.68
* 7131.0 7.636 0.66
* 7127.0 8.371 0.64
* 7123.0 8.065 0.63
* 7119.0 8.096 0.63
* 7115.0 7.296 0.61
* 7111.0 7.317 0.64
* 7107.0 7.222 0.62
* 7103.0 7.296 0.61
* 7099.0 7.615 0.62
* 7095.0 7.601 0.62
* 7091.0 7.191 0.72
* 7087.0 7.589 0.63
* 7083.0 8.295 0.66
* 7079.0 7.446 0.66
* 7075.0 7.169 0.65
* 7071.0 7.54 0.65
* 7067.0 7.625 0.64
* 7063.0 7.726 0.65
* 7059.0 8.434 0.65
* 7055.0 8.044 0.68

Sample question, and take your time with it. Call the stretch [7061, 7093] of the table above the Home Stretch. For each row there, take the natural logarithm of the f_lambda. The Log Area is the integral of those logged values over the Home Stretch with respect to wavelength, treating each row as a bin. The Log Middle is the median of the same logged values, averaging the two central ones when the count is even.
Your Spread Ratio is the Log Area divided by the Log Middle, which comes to 32.0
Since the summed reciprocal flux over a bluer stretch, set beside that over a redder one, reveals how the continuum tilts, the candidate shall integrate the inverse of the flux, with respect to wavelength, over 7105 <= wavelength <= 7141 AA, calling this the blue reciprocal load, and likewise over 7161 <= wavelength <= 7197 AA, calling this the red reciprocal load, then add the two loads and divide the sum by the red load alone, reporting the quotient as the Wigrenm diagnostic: 1.94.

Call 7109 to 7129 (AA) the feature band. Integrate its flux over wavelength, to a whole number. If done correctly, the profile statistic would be 157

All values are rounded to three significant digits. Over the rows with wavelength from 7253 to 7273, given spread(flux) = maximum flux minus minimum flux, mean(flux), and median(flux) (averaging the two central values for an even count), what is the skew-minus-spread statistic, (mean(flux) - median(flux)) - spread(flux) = -2.28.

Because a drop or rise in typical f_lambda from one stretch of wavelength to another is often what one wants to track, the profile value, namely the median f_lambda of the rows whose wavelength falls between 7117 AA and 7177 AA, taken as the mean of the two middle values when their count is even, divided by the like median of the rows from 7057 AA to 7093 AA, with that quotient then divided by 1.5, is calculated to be 0.705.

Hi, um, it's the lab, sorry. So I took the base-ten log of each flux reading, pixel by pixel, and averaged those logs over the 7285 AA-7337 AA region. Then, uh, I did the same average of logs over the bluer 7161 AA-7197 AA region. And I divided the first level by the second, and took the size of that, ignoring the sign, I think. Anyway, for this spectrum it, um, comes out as 1.03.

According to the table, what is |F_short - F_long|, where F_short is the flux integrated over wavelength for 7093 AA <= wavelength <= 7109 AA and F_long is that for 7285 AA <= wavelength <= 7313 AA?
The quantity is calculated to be 95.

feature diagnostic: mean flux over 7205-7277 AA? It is 8.05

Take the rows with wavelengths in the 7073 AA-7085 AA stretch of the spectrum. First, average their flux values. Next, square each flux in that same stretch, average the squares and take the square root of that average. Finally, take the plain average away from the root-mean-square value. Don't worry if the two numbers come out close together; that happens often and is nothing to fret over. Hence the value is 0.015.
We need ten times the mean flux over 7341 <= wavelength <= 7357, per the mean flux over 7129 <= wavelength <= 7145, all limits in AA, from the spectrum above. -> 10.3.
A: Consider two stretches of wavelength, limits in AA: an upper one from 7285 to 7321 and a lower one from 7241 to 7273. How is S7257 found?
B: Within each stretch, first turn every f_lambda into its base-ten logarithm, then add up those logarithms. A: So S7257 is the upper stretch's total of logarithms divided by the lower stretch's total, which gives 1.1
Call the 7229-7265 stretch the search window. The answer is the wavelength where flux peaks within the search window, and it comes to 7259.0 AA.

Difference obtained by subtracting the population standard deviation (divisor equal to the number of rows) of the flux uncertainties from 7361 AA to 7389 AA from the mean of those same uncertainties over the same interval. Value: 0.54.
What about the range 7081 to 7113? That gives 0.61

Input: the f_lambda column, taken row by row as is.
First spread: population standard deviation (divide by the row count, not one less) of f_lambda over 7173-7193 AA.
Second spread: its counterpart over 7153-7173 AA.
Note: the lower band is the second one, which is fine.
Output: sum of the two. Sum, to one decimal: 1.3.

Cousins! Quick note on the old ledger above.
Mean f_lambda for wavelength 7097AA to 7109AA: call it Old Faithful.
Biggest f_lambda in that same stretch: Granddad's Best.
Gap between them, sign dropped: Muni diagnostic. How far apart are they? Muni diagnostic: 0.2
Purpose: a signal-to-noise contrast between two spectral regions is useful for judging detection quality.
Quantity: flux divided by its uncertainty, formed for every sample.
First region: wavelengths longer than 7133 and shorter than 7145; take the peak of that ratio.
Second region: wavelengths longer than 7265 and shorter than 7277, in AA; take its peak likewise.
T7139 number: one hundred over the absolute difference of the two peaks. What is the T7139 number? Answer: 36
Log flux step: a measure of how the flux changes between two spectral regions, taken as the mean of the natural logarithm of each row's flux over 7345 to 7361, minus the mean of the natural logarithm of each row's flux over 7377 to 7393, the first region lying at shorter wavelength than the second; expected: 0.00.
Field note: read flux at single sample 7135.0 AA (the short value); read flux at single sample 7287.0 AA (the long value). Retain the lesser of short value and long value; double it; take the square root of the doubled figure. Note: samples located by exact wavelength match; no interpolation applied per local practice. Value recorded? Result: 4.08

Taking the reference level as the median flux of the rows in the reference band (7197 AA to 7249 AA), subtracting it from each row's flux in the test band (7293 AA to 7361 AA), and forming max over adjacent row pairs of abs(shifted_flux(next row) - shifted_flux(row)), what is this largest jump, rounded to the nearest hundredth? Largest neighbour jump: 2.23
